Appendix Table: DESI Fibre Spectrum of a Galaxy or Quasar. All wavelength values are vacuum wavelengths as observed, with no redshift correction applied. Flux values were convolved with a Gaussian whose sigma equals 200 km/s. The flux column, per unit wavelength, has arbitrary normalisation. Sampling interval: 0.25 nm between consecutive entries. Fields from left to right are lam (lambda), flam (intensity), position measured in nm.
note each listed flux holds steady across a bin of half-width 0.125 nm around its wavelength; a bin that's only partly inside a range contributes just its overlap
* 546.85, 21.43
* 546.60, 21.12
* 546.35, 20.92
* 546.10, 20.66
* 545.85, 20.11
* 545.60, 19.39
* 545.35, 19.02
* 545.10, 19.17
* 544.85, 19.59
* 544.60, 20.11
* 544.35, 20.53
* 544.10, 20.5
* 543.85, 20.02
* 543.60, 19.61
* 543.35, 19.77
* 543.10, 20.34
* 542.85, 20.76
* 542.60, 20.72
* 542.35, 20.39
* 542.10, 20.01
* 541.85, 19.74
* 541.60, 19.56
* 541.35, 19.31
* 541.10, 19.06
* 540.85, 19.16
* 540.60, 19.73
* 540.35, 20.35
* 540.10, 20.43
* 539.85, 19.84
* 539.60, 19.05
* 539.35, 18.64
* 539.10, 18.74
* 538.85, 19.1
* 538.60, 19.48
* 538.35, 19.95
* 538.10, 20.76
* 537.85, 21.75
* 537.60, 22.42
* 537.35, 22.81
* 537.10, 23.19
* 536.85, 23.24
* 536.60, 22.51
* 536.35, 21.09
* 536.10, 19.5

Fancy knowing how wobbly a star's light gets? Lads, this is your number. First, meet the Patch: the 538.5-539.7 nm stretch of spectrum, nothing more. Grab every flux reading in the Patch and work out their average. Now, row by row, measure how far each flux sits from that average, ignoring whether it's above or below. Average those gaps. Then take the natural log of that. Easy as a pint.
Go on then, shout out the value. -1.4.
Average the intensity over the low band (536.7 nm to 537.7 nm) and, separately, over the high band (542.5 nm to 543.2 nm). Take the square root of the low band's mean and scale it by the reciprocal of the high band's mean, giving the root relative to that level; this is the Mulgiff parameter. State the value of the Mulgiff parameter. 0.232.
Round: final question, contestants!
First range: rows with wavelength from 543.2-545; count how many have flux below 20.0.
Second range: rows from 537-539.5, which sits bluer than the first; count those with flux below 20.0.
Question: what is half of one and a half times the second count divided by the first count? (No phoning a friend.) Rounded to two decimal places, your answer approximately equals 1.25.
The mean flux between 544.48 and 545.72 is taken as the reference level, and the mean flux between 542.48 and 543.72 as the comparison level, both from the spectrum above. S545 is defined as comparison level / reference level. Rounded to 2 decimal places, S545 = 1.04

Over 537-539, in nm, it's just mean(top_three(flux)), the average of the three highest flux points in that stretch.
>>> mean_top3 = 22.8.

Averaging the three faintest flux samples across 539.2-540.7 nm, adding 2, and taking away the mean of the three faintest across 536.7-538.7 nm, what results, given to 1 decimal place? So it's 1.1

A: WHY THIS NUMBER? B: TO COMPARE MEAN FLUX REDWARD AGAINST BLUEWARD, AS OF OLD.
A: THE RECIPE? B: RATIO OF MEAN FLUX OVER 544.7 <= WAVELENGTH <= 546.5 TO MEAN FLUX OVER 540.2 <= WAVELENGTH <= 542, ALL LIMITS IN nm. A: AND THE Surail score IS 1.01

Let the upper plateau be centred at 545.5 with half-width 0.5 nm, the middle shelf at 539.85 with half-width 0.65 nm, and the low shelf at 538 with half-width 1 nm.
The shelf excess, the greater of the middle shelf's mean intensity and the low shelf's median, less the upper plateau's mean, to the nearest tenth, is 1.8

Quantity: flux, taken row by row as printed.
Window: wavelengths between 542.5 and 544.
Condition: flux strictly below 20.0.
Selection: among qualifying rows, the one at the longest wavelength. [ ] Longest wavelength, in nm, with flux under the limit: 543.60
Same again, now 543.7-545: 544.85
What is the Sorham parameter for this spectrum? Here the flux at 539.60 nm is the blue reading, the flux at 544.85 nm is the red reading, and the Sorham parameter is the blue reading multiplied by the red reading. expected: 373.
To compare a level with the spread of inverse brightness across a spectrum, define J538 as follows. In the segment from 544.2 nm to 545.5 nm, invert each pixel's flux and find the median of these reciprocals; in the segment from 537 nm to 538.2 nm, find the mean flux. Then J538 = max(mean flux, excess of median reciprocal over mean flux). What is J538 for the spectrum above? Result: 22.2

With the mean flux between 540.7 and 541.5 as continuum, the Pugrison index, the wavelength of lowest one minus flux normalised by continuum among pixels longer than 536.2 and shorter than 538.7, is 536.85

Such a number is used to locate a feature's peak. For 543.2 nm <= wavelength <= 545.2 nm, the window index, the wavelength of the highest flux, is 544.35 nm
